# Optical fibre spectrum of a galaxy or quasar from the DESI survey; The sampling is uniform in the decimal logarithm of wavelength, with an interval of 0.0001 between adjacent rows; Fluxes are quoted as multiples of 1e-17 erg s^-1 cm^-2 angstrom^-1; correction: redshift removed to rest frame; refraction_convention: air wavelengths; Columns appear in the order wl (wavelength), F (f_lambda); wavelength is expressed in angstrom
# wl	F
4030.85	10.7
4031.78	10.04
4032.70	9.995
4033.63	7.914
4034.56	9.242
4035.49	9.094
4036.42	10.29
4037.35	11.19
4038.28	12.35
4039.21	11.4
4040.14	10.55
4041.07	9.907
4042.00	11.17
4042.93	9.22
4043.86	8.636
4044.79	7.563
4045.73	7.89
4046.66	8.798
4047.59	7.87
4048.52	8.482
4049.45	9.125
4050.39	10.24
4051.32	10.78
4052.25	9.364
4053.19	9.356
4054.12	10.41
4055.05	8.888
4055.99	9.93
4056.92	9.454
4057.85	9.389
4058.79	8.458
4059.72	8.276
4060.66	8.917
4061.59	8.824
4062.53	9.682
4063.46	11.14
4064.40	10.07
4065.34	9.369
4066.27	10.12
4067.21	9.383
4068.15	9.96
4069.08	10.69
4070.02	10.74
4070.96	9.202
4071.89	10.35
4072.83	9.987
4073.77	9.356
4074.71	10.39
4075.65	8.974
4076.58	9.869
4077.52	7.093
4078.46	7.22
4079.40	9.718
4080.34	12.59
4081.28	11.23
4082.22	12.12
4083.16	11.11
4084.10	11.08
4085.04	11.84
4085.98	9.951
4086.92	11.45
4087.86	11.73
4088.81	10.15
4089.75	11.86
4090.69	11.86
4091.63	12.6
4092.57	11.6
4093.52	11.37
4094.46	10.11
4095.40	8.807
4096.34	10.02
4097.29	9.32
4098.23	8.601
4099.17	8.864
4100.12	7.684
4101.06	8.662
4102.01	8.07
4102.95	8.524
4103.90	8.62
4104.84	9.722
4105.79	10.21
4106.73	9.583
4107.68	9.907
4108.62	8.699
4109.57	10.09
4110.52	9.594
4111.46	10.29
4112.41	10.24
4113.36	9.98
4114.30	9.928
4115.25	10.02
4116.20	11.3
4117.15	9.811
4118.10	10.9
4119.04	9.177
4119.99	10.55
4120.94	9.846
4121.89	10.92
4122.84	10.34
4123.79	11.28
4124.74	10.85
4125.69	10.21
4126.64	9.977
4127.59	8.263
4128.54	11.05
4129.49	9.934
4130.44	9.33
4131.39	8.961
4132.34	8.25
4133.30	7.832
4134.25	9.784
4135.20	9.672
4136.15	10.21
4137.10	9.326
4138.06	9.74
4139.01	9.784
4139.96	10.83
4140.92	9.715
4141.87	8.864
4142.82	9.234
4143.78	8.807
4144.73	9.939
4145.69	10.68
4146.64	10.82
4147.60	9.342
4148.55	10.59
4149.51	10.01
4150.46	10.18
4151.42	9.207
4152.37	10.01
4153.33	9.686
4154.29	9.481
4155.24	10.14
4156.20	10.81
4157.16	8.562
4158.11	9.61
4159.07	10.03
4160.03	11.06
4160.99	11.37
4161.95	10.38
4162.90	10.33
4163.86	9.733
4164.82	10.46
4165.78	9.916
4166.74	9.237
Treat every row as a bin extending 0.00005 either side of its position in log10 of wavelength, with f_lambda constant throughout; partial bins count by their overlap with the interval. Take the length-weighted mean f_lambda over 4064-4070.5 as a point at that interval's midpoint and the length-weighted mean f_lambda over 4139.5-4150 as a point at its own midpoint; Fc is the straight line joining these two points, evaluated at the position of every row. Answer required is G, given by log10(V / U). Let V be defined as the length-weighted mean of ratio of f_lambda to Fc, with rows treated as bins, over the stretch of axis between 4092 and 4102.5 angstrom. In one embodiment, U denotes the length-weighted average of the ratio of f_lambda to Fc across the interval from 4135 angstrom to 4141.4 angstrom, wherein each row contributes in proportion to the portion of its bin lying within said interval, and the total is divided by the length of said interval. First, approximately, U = 1.00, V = 0.94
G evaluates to -0.03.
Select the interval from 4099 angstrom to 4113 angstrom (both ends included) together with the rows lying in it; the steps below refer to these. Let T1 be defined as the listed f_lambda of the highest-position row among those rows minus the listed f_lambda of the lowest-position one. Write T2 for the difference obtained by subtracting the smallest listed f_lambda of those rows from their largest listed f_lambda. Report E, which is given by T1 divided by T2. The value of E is 0.53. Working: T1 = 1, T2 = 3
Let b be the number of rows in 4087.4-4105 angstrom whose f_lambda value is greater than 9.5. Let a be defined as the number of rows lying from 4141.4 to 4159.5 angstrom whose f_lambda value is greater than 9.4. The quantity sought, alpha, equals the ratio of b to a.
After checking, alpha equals 0.77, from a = 13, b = 10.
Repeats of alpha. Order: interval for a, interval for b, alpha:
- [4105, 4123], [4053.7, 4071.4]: 0.53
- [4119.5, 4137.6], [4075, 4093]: 1.23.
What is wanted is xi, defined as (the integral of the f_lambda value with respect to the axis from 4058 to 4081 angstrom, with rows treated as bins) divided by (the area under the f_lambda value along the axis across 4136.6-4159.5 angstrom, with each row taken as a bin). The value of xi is 0.98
